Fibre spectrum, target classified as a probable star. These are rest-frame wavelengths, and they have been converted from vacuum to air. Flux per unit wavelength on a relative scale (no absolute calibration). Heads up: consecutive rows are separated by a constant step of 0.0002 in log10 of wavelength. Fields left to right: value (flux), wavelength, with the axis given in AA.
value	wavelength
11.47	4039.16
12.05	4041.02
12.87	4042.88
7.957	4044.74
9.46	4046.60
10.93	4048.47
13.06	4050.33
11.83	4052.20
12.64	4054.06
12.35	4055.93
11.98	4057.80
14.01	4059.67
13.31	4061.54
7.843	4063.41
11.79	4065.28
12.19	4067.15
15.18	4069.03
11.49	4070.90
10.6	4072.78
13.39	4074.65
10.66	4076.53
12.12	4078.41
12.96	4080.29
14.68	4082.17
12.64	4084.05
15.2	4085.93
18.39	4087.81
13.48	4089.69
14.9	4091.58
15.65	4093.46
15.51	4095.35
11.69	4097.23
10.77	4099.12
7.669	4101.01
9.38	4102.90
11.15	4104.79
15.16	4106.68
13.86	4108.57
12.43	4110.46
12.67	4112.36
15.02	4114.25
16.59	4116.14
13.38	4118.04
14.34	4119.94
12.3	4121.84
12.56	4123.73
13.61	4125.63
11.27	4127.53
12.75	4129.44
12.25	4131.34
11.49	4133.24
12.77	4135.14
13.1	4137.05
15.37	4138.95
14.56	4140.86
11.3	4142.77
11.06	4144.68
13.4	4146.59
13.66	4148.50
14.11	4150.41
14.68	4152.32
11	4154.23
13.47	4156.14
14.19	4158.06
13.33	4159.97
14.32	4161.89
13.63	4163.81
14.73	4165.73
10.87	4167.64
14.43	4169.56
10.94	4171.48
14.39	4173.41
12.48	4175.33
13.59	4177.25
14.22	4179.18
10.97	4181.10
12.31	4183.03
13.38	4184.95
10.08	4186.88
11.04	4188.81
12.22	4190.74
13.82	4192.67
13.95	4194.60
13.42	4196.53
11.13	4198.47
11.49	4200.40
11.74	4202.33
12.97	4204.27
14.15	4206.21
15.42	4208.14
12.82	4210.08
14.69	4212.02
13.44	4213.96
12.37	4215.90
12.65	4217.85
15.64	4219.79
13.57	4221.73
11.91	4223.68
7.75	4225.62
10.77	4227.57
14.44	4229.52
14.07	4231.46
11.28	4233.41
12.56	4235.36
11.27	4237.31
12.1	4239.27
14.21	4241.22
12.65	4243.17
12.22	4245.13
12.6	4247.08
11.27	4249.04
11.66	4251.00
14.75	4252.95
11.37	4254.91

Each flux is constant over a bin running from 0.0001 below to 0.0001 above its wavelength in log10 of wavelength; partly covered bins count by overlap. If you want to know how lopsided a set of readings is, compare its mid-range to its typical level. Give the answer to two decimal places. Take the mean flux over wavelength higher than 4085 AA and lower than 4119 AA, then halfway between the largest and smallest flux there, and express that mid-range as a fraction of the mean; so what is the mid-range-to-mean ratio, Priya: 0.97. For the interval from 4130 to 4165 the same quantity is 1.00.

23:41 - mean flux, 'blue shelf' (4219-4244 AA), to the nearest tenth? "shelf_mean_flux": 12.5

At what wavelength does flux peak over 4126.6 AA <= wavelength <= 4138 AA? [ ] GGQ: 4137.05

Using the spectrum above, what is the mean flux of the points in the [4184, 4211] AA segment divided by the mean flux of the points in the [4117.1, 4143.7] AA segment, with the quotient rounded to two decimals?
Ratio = 0.98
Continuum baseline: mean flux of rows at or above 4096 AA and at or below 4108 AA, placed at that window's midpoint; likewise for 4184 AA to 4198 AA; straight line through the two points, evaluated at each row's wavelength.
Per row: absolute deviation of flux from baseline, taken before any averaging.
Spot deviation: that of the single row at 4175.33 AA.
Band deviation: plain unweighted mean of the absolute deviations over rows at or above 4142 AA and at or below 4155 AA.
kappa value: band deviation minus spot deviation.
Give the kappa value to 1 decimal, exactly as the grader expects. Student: 1.3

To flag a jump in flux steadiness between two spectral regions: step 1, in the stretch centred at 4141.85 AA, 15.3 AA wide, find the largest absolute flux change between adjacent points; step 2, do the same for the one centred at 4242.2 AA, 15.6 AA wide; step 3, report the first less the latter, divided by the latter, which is 0.5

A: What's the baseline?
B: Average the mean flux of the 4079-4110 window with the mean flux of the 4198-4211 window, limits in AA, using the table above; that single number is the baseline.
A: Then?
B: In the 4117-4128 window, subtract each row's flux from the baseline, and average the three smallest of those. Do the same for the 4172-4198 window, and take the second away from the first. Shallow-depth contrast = 0.4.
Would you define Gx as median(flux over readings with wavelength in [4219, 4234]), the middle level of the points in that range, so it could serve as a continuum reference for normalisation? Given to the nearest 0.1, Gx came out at 12.7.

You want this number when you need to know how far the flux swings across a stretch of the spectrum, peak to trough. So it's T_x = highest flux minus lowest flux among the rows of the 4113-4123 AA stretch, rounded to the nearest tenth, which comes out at 4.3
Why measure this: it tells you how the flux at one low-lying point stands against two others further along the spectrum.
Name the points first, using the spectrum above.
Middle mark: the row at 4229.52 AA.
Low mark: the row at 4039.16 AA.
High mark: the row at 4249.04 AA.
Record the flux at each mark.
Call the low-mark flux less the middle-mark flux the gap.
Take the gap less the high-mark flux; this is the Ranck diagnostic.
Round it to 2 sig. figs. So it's -14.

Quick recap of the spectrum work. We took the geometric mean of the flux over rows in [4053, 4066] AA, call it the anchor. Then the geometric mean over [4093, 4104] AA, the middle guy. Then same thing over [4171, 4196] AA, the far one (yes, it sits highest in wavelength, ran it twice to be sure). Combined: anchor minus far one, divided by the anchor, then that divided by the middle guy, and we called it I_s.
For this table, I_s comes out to -0.0050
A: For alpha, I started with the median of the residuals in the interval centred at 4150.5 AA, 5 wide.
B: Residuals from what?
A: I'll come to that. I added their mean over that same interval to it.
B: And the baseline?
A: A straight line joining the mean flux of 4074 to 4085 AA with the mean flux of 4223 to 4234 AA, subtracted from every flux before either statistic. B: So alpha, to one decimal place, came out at 3.8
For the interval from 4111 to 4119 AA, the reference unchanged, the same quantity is 3.6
